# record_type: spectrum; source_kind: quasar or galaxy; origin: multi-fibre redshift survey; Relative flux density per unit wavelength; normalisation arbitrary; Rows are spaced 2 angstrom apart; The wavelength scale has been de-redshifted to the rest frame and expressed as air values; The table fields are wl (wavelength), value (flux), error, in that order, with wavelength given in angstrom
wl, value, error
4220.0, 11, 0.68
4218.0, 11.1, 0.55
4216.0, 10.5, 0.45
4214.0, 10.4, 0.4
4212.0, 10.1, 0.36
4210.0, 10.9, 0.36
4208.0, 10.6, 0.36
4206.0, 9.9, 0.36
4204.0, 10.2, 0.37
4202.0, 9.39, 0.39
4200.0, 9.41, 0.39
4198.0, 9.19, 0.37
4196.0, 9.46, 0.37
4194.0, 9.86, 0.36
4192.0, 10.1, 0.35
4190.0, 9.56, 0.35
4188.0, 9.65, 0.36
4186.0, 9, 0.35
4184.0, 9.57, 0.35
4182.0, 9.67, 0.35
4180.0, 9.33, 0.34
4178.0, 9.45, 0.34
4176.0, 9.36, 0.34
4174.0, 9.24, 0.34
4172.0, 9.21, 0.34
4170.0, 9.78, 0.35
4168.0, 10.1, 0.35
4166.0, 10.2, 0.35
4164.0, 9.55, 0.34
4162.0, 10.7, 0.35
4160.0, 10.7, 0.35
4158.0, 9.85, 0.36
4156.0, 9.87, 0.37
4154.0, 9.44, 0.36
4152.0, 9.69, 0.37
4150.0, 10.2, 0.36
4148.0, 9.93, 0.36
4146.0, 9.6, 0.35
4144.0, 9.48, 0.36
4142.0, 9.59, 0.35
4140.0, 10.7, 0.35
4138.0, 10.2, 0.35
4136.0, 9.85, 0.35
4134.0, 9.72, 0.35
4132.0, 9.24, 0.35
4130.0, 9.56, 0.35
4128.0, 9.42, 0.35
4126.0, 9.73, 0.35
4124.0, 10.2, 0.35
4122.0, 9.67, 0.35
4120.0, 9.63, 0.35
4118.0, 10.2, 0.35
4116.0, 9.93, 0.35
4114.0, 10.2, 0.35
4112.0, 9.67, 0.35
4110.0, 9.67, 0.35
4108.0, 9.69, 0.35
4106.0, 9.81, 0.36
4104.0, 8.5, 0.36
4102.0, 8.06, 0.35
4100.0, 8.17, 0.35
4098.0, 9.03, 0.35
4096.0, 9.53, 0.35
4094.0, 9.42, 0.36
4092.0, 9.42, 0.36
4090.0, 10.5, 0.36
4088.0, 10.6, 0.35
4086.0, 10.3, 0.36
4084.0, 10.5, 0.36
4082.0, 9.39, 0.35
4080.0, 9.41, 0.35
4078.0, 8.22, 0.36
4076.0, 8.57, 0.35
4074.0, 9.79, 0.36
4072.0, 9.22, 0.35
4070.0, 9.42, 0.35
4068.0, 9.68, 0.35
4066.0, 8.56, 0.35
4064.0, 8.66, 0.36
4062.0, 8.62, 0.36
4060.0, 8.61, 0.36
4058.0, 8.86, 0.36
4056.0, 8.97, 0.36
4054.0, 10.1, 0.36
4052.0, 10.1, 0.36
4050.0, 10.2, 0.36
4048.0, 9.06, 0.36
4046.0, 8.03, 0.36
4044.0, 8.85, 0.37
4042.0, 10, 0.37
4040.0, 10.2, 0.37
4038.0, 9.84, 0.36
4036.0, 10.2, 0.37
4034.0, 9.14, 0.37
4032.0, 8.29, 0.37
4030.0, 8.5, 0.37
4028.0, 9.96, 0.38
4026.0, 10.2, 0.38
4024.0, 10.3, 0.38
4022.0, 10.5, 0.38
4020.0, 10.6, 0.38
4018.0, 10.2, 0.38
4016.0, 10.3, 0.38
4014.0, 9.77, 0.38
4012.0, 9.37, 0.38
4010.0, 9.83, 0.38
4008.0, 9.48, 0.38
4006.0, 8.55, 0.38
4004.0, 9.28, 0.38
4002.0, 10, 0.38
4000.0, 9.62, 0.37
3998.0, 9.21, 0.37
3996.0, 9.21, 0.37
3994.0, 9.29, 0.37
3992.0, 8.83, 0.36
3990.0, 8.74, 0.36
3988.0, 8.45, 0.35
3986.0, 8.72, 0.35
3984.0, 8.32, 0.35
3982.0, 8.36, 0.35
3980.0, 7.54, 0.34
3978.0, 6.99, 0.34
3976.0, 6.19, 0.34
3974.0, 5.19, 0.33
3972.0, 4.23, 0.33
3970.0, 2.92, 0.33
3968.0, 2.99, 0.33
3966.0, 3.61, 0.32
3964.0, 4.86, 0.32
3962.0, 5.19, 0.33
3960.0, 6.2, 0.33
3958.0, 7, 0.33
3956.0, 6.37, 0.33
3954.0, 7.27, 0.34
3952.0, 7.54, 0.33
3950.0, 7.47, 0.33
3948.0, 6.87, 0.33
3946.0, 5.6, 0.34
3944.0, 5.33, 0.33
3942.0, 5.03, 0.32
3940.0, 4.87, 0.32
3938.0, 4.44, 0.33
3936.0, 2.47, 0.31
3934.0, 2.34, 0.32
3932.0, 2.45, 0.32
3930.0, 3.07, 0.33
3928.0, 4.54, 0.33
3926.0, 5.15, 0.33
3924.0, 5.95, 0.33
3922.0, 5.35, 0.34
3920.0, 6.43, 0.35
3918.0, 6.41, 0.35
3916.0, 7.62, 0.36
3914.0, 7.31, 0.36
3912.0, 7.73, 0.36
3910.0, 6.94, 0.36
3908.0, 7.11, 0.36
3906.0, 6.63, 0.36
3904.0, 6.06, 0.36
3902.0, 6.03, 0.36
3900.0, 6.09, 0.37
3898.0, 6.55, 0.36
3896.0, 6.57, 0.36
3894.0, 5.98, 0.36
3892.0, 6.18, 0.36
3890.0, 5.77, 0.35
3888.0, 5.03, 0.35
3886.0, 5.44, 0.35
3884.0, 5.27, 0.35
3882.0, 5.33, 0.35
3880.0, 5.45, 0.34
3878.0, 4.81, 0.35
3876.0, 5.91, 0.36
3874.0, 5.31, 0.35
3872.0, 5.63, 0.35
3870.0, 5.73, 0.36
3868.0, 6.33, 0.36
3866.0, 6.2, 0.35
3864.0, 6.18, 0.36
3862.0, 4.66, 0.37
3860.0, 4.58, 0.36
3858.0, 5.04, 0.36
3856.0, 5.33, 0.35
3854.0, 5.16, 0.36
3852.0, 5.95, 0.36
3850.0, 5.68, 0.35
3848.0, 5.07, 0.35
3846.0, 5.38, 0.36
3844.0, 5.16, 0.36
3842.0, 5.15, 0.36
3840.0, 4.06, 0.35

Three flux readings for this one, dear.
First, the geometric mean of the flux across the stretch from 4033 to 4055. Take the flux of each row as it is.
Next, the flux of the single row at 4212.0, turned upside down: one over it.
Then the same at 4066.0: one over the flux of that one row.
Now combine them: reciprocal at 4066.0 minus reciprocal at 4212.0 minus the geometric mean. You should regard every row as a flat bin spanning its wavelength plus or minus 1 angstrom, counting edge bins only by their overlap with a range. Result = -10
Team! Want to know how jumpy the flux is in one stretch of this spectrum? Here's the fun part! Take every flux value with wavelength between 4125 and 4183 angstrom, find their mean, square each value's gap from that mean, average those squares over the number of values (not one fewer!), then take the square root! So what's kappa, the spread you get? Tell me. 0.42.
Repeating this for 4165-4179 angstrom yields 0.38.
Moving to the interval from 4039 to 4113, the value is 0.72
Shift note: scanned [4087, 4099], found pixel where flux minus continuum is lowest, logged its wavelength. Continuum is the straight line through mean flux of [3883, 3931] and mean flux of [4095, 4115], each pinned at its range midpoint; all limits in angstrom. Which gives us 4098.0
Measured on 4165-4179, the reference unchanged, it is 4174.0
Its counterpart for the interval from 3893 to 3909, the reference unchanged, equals 3904.0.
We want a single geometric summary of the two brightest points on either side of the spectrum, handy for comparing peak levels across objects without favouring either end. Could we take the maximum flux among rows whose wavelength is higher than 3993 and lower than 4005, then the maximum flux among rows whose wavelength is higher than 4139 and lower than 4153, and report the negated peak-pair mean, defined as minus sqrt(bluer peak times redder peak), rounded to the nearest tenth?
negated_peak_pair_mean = -10.3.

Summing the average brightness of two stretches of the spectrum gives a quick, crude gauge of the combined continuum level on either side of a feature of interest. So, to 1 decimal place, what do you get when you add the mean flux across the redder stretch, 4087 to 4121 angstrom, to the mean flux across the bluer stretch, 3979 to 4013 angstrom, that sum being 18.5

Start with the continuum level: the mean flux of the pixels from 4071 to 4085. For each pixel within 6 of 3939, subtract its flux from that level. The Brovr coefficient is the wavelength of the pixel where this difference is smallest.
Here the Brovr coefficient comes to 3944.0 angstrom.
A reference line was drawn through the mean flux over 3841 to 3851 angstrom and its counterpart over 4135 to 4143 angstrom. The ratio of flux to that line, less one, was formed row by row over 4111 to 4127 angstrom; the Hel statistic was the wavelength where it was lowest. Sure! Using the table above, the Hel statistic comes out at 4120.0 angstrom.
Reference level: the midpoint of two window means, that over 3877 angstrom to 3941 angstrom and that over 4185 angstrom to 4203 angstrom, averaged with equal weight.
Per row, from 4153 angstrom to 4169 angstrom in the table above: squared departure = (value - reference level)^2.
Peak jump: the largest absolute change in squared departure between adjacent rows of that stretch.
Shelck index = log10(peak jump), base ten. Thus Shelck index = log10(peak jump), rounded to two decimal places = 0.78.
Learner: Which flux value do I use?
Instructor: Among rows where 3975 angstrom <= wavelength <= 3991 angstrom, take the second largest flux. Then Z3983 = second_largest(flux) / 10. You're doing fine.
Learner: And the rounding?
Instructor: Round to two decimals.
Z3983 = 0.87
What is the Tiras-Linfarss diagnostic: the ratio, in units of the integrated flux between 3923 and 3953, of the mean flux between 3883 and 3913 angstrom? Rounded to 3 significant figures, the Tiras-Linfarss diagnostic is 0.0426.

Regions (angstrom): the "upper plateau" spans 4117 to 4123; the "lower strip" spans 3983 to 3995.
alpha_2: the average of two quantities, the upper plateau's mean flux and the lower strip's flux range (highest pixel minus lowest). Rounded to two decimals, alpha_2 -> 5.40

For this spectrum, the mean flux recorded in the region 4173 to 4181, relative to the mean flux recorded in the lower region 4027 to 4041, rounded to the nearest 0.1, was 1.0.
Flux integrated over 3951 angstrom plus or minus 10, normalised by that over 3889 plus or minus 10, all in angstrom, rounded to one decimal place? 1.1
